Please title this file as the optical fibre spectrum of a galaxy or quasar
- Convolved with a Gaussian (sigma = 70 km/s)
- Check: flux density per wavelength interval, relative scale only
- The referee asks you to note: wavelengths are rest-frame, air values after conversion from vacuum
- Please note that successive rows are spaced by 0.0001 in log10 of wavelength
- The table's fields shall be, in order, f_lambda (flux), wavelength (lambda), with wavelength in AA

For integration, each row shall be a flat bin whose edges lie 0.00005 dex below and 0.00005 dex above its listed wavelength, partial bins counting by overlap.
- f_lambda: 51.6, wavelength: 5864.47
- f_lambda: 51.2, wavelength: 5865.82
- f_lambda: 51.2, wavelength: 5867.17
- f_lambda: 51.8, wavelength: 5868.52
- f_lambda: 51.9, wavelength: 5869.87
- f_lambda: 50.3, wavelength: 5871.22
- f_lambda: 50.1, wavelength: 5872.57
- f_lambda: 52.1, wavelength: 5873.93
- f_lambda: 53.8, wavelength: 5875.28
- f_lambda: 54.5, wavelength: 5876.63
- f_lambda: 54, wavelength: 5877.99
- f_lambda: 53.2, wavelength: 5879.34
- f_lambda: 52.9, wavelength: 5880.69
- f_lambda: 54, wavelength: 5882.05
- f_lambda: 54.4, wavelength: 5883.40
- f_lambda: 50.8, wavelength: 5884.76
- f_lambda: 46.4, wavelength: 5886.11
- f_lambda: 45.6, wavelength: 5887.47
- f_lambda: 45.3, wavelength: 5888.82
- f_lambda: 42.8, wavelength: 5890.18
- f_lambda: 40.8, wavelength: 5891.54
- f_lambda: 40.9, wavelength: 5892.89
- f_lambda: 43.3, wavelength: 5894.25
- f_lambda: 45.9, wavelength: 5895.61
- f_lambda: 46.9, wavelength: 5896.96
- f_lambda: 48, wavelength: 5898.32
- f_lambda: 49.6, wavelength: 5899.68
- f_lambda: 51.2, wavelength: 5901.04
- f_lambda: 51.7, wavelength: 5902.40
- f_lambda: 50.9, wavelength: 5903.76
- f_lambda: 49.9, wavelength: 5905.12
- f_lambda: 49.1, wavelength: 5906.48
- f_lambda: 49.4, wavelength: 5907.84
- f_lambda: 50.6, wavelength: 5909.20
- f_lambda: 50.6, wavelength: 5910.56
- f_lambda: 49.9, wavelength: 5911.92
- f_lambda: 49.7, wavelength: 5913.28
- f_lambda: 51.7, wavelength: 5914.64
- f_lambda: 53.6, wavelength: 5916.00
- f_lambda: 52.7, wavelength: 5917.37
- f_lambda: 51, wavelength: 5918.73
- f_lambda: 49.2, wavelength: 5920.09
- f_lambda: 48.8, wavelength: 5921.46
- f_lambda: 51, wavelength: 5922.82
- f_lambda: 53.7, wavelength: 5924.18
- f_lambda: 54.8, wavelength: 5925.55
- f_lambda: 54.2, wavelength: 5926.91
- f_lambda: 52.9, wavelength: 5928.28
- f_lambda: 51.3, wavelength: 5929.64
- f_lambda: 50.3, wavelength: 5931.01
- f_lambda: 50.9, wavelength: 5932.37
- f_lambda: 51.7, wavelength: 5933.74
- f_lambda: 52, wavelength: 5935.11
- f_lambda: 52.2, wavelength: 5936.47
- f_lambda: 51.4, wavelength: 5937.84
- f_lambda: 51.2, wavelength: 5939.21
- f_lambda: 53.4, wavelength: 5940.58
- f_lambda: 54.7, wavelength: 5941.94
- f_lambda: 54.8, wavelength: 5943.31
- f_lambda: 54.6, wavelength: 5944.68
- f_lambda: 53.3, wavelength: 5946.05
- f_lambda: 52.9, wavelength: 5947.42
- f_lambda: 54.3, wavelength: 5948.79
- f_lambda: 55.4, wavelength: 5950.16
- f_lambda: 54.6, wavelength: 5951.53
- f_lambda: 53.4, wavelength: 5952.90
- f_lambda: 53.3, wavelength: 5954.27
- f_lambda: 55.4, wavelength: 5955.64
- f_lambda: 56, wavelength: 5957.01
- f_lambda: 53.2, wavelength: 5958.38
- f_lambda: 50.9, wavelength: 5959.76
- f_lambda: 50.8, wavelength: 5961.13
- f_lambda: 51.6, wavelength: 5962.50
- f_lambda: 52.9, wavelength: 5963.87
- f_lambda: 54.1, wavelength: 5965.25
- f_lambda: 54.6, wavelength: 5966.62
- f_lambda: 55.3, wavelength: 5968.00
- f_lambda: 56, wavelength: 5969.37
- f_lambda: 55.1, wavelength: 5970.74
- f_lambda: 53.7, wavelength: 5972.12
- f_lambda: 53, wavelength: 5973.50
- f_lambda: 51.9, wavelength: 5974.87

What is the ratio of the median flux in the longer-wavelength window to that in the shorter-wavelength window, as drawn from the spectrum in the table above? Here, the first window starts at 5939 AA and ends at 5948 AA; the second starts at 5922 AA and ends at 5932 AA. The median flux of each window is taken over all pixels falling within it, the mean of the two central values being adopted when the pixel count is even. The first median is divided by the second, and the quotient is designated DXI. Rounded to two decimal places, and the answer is 1.01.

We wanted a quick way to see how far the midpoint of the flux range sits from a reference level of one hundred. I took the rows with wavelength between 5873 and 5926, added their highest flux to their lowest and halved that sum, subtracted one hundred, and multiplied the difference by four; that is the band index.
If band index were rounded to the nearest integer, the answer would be -209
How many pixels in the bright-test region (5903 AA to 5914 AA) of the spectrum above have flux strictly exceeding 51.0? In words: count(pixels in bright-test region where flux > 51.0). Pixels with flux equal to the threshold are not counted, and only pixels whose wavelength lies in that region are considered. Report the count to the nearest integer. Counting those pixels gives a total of 0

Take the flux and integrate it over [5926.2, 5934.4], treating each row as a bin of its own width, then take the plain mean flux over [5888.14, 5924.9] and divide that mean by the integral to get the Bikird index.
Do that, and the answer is 0.11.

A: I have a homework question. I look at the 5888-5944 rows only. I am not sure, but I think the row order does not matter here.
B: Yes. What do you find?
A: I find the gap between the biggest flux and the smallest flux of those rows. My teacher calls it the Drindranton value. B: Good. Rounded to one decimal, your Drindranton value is 14.0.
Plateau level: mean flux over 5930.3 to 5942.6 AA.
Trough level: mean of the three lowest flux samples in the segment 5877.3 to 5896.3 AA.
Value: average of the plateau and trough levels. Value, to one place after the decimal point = 46.7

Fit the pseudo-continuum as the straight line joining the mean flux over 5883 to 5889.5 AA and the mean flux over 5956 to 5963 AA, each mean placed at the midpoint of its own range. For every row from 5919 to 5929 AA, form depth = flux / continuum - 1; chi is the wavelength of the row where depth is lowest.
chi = 5921.46 AA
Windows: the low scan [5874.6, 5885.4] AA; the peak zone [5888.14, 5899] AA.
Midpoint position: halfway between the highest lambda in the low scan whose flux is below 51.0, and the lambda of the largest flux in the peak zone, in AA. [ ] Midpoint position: 5891.5 AA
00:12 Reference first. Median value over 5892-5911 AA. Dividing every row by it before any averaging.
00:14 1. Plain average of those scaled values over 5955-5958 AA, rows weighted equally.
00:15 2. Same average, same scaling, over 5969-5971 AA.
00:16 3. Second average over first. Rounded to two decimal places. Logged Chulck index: 1.00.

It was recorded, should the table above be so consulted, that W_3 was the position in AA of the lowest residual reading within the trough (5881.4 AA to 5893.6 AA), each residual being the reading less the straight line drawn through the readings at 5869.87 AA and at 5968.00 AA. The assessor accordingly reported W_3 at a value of 5891.54 AA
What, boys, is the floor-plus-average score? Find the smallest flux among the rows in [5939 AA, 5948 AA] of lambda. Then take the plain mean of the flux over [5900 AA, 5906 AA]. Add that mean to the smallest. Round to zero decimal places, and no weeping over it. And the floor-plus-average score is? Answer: 102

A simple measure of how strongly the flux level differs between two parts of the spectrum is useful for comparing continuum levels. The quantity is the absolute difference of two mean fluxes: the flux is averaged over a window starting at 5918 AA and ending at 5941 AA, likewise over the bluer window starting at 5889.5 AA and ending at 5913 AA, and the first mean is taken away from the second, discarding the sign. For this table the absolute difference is 4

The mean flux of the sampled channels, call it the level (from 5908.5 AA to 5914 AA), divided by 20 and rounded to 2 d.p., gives 2.51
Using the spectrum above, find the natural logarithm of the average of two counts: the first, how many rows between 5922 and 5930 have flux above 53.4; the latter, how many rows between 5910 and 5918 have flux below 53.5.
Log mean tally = 1.39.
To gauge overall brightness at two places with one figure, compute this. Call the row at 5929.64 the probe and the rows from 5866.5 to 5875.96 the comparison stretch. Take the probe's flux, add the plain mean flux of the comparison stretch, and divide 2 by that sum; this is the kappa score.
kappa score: 0.0194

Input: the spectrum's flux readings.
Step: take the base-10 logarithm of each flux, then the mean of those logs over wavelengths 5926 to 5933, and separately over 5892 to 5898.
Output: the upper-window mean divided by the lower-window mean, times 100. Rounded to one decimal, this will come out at 104.2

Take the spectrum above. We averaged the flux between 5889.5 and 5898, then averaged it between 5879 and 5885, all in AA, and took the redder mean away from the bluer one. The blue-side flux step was 10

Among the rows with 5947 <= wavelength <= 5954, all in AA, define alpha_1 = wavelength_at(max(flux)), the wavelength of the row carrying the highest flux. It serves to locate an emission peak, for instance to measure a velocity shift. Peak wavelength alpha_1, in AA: 5950.16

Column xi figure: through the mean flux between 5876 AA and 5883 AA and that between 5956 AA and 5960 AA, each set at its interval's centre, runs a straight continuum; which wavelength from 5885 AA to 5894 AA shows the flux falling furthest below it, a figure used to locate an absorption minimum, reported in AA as 5891.54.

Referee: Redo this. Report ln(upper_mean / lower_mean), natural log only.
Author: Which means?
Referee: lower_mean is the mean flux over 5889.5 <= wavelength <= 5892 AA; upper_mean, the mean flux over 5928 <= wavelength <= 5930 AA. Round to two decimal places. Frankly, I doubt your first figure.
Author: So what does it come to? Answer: 0.22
